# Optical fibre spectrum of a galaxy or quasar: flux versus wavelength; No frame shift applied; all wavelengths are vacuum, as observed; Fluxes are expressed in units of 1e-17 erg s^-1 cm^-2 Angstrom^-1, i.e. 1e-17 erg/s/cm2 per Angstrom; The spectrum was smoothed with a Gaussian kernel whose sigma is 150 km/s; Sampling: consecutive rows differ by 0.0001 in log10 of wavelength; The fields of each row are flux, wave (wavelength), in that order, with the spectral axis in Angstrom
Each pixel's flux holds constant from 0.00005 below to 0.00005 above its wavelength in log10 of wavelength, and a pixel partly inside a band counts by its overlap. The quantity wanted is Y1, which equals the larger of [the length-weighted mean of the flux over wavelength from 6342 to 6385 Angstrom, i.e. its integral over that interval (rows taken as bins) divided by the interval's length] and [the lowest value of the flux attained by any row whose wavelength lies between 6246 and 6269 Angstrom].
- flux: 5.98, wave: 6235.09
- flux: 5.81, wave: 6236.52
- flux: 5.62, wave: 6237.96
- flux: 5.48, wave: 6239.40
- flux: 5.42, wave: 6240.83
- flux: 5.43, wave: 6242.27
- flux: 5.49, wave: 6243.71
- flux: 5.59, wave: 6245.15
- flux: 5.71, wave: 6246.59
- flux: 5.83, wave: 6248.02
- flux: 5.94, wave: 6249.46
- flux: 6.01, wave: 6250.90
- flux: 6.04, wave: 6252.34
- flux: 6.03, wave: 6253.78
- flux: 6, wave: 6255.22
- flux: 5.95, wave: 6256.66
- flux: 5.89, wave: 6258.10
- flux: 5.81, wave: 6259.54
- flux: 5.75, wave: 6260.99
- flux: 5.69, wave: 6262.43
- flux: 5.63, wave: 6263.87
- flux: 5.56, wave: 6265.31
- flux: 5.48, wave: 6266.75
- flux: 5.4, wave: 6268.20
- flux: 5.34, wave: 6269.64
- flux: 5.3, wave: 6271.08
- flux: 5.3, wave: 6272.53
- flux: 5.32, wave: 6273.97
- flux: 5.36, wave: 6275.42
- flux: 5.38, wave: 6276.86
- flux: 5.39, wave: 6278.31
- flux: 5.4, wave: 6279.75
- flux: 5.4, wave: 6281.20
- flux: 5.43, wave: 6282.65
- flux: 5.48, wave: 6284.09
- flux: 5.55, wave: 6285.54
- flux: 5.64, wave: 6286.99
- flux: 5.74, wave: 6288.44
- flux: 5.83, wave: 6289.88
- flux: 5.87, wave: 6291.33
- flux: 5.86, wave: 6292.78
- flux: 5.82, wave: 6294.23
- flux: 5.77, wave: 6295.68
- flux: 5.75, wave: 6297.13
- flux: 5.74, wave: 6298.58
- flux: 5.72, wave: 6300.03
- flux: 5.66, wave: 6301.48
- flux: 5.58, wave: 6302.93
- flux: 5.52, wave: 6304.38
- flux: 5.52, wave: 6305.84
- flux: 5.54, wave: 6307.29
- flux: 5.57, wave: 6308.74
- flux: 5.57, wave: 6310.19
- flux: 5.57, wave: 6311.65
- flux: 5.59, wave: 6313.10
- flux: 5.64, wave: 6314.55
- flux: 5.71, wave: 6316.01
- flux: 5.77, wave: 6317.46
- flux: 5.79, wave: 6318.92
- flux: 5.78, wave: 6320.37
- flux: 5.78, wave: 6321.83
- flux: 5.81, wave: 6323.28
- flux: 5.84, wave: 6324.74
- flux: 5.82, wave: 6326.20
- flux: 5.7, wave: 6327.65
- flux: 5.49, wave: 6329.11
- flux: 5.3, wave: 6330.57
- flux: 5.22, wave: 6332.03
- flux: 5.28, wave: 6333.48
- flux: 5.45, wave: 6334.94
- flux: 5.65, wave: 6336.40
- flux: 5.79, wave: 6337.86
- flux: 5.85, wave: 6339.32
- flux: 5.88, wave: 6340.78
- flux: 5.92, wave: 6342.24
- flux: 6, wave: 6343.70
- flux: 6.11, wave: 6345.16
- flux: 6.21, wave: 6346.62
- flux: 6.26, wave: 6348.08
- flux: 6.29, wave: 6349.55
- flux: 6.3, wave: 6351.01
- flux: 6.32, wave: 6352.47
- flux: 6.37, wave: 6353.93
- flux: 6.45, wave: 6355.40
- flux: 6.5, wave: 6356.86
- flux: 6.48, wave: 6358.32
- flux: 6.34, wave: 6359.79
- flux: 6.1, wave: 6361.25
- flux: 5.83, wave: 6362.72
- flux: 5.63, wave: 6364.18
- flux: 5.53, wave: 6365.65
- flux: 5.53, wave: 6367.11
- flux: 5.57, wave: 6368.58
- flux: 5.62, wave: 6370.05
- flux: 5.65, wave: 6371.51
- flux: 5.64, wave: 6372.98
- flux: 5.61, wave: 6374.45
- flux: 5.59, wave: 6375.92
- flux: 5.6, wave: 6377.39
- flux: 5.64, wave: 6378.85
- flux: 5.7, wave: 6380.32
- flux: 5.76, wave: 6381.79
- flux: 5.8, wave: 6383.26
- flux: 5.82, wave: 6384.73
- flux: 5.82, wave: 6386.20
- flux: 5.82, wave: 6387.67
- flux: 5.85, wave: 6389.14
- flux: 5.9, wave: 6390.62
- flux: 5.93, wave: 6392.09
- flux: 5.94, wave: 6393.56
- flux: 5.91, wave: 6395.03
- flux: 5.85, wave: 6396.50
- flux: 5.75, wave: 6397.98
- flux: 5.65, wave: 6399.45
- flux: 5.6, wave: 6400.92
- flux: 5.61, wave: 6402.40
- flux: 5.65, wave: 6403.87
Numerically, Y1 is 5.94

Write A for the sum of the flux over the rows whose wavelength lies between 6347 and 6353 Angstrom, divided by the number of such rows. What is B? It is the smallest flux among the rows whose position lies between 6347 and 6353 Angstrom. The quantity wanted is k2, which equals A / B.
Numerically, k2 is 1.01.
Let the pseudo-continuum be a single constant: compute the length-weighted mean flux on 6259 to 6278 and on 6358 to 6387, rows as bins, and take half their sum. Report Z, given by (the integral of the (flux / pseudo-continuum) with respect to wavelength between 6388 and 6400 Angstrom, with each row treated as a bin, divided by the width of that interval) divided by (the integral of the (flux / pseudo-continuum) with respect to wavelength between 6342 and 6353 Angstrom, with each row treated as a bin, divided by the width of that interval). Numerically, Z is 0.95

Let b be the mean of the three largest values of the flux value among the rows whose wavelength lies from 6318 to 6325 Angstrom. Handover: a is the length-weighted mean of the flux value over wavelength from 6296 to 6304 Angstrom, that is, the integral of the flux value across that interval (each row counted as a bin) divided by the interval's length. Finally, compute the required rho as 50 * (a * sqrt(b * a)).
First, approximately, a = 5.69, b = 5.8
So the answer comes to 1636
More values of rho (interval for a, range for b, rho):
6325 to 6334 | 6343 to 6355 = 1620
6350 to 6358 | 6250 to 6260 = 1985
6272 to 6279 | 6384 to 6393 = 1503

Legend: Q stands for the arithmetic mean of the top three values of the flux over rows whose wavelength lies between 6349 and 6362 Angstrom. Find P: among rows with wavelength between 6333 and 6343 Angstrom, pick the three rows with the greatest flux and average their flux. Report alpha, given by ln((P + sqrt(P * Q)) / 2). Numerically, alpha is 1.80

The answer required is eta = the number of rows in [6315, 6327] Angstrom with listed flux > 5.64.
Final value 8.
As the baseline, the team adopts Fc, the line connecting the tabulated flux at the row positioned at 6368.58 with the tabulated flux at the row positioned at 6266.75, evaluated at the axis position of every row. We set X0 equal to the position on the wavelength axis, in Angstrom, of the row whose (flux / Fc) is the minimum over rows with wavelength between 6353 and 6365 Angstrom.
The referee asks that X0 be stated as 6364.18 Angstrom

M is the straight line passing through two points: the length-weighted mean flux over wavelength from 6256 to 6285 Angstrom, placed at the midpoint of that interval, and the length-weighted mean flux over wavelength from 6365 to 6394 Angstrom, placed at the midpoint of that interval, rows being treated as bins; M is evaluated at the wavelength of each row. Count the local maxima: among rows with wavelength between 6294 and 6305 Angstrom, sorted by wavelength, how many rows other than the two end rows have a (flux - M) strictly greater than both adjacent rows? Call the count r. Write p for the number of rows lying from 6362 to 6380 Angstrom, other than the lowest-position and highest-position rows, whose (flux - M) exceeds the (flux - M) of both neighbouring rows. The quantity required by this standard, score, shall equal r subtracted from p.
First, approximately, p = 1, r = 0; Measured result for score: 1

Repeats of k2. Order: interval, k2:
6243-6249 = 1.03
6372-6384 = 1.01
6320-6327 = 1.00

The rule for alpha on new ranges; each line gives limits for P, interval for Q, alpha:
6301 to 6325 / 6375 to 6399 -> 1.76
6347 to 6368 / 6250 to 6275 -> 1.85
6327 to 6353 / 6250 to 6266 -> 1.83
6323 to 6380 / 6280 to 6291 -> 1.84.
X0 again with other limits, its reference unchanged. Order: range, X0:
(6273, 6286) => 6273.97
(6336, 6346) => 6336.40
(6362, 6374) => 6367.11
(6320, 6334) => 6332.03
